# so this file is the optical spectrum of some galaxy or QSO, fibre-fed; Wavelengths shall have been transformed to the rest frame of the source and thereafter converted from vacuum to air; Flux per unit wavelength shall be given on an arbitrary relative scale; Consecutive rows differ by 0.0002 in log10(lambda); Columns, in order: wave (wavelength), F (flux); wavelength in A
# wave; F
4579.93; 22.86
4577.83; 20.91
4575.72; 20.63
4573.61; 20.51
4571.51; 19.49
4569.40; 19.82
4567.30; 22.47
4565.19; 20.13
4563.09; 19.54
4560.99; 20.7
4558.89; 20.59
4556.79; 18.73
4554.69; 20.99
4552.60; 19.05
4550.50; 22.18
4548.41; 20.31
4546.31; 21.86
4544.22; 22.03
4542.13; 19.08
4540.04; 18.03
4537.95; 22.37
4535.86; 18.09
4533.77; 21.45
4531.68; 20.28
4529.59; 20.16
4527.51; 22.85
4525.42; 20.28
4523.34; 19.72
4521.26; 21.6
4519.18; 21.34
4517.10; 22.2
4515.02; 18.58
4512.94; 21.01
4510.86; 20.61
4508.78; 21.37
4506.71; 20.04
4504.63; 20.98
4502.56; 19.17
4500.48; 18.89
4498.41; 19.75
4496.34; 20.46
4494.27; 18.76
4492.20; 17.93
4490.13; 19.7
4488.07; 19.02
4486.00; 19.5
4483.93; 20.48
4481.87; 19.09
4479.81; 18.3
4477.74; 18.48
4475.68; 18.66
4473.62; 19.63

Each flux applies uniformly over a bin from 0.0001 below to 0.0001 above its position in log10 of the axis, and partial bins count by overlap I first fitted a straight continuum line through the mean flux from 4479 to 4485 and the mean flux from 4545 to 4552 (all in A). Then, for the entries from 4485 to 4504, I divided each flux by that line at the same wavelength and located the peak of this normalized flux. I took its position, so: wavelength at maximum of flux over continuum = 4496.34 A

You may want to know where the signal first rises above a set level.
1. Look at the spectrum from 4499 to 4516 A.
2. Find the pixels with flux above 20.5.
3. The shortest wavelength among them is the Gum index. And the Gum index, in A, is 4504.63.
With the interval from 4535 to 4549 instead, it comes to 4537.95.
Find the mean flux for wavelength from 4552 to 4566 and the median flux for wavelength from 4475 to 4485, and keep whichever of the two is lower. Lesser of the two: 18.7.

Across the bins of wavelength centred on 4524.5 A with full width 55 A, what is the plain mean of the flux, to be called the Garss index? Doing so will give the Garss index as 20.5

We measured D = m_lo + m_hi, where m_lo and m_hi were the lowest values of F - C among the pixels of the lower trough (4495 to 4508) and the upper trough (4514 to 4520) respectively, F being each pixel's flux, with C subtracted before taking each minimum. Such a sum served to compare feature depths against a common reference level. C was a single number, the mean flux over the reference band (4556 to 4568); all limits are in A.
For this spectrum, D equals -3.2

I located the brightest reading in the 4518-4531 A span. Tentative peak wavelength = 4527.51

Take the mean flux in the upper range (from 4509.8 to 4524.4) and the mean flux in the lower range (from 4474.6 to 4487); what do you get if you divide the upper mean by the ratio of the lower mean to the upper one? 22.5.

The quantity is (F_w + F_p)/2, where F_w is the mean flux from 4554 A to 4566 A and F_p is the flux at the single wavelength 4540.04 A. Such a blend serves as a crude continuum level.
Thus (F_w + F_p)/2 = 19.1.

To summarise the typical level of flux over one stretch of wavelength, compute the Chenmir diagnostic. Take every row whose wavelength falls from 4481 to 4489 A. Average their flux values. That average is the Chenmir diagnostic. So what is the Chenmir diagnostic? 19.5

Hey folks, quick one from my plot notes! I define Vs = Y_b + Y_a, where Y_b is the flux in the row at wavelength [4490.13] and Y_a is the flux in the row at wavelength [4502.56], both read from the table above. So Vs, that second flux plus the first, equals 38.9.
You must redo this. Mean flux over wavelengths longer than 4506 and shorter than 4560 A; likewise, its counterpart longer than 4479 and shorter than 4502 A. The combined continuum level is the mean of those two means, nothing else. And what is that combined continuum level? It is 19.9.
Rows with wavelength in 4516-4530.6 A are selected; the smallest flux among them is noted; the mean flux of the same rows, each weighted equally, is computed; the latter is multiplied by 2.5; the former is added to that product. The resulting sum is 72.6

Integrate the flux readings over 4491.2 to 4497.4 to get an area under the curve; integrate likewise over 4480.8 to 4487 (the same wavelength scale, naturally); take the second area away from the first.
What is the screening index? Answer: -4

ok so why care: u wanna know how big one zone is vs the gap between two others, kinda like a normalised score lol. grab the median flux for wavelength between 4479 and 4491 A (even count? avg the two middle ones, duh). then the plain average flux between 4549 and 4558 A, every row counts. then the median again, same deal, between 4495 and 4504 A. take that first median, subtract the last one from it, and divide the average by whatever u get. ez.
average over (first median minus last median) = -123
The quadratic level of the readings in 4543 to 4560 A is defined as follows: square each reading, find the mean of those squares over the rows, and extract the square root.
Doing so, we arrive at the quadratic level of 20.8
